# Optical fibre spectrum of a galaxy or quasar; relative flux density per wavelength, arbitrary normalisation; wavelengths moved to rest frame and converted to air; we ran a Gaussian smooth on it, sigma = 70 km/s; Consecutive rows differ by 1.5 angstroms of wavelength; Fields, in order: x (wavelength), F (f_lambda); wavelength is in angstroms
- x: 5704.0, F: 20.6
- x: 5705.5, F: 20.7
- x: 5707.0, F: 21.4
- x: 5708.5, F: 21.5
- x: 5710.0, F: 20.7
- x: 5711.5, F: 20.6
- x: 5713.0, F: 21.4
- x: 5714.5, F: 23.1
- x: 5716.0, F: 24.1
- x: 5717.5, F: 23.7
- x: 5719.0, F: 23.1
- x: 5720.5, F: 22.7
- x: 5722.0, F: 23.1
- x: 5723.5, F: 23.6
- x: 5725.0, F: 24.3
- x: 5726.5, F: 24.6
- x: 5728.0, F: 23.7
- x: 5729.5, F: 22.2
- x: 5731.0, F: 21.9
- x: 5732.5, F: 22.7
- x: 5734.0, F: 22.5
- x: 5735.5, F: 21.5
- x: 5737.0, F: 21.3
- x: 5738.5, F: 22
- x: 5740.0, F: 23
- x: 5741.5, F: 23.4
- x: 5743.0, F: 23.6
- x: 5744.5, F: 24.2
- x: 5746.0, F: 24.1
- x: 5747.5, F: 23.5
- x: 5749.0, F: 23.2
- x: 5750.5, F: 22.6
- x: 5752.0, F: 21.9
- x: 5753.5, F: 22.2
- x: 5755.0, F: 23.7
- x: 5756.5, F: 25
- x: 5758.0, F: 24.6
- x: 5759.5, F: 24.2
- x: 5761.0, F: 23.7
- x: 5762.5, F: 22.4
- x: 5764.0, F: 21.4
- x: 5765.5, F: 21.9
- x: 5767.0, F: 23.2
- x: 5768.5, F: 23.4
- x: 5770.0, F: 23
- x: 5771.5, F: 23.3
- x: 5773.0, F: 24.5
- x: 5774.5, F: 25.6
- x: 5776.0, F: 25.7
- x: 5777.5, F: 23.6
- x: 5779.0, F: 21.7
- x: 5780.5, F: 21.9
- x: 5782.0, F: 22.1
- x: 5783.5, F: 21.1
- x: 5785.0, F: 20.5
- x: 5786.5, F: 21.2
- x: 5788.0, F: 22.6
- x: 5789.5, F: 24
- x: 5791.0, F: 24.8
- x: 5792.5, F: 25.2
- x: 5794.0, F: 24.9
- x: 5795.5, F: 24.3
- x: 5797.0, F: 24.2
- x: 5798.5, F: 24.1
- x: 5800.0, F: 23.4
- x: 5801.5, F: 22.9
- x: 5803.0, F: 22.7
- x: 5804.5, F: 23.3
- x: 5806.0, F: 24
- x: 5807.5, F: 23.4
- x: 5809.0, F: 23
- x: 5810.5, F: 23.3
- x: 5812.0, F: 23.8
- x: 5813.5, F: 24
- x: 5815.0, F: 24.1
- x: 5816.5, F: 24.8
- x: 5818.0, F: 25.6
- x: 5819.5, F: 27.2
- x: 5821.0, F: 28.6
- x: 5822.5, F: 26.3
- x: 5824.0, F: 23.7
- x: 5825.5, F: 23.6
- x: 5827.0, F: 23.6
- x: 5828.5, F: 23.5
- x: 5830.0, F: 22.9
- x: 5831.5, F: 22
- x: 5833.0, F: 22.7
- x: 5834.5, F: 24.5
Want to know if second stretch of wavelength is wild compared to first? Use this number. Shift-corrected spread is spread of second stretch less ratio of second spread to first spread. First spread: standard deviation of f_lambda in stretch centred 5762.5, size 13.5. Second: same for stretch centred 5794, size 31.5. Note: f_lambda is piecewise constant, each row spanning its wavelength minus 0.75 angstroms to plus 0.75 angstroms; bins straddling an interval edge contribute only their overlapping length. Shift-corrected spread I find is 0.2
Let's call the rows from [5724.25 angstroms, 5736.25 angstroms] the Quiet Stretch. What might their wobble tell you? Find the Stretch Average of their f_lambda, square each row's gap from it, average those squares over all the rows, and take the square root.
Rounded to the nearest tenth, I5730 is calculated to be 1.1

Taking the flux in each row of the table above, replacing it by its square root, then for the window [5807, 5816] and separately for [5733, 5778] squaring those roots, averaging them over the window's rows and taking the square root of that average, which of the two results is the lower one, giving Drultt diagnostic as 4.82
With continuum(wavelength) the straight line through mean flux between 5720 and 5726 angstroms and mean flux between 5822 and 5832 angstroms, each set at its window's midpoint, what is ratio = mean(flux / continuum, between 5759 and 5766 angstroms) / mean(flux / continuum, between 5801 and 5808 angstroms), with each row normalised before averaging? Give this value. 0.98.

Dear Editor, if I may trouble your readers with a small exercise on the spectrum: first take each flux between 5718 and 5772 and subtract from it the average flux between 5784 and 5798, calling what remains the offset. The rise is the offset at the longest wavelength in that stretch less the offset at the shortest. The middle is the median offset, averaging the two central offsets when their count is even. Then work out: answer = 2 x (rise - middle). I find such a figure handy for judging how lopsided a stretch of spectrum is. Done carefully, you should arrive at 1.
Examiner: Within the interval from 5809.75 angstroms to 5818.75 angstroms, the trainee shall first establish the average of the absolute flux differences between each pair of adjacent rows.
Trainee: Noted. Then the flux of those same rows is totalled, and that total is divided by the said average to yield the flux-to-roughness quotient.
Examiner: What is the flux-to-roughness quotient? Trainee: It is 317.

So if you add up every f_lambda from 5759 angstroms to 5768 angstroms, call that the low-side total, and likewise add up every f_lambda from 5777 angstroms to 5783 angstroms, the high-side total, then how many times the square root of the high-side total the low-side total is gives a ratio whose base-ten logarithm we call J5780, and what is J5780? 1.16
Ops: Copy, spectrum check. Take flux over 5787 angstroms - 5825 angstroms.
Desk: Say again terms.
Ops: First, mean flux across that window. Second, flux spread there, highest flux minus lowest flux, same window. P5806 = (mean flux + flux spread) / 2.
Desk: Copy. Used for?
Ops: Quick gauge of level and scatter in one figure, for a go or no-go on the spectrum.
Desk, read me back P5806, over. 15.2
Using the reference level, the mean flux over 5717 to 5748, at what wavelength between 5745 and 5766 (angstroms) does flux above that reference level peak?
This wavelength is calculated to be 5756.5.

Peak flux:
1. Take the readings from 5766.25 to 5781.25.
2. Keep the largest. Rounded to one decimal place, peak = 25.7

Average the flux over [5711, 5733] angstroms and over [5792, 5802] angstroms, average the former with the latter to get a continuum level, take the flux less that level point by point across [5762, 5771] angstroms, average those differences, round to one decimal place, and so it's -1.0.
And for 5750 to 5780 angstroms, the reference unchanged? -0.2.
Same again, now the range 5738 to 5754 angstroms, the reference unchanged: -0.5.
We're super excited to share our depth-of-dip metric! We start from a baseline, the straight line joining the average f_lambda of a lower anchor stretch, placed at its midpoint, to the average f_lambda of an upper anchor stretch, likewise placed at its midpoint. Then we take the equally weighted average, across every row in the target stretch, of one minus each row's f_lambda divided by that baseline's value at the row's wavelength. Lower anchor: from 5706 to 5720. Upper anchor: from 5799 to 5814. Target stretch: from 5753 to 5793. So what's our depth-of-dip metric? -0.011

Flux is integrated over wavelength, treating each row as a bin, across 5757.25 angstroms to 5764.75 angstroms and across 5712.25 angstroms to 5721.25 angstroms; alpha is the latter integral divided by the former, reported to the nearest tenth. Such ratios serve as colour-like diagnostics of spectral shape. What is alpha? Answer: 1.2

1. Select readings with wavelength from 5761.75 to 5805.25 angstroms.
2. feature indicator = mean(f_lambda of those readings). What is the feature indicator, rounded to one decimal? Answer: 23.2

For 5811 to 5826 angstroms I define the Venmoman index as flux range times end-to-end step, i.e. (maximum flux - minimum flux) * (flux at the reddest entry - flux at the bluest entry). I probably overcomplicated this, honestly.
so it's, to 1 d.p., -1.0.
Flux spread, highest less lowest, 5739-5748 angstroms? 1.2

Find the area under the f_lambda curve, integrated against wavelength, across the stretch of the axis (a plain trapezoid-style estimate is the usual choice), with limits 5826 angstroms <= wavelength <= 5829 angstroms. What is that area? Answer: 70.7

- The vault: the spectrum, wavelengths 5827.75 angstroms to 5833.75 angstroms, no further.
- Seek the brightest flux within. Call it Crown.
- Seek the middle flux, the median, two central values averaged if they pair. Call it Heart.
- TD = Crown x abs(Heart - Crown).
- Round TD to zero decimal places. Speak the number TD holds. 16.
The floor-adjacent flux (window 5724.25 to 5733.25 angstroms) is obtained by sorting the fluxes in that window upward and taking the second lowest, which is 22.2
